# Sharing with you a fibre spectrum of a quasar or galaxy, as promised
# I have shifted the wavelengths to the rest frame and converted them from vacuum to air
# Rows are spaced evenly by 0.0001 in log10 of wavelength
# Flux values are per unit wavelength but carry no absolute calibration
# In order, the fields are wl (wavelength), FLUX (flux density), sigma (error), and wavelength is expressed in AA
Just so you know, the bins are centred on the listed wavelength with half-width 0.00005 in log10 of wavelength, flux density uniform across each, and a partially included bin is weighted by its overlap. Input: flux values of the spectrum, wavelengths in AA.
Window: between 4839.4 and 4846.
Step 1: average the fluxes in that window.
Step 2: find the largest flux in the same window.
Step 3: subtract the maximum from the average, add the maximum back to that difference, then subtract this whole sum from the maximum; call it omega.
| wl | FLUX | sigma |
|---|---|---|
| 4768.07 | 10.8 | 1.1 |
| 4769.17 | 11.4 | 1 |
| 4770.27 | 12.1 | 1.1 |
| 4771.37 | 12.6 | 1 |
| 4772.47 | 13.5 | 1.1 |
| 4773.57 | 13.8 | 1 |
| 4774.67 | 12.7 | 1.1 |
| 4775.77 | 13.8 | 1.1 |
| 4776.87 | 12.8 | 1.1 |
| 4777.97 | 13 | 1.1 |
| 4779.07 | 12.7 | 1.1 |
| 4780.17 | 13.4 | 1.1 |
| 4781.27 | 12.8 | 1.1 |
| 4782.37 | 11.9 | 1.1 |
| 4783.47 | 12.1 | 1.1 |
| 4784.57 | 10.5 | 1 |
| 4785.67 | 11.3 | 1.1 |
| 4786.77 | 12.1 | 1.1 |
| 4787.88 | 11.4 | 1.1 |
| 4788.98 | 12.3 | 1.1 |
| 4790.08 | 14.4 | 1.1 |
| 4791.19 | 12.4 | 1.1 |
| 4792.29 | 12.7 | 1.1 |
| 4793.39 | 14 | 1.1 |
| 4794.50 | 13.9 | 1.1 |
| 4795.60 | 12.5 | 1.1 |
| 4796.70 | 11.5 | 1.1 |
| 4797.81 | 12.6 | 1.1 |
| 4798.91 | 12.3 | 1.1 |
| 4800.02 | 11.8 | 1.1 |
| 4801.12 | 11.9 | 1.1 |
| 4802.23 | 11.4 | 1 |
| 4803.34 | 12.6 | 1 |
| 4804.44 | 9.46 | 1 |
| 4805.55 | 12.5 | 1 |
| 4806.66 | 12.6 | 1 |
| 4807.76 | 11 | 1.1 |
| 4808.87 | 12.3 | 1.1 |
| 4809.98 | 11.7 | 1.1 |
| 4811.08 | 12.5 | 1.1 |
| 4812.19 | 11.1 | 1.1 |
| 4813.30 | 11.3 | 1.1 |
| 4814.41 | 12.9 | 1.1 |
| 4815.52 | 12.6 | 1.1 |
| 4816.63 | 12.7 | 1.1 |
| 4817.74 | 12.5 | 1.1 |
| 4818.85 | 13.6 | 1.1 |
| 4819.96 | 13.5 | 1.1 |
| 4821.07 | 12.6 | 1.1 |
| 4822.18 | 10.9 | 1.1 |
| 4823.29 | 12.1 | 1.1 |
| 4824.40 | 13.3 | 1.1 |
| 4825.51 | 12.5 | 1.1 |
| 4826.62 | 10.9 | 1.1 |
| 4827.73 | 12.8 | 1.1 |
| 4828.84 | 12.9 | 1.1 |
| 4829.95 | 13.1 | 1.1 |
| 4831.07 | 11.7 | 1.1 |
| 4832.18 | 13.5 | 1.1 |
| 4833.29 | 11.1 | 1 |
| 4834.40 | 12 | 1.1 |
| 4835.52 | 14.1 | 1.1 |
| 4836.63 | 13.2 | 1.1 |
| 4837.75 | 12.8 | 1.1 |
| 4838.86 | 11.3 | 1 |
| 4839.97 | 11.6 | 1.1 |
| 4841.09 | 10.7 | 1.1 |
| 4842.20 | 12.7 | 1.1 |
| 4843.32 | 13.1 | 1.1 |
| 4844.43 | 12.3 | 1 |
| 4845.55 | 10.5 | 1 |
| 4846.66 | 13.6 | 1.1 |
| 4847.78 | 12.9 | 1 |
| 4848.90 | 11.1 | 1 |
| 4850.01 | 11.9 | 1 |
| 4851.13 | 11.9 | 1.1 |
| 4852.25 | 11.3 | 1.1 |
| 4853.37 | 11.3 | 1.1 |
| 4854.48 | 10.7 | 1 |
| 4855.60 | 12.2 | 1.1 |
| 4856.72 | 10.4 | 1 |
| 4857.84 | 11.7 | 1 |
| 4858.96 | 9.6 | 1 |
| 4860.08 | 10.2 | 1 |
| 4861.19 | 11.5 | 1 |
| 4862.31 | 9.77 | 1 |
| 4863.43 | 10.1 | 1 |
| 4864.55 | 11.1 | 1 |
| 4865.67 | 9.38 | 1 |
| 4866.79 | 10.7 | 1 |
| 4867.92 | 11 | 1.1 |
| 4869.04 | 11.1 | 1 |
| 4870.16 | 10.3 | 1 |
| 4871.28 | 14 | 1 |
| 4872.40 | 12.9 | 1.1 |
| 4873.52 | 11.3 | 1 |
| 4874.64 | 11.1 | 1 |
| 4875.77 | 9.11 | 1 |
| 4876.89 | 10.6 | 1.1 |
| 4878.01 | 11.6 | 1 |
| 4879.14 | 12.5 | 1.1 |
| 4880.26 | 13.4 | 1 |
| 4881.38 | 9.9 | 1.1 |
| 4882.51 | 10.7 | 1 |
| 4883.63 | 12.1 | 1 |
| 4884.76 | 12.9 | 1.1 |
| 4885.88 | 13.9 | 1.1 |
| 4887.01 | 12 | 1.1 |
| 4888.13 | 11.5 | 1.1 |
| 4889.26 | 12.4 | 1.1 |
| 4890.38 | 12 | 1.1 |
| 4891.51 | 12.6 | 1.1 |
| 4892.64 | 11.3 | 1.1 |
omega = 1.3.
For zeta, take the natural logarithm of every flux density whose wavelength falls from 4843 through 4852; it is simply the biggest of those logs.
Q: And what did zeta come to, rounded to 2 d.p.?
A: 2.61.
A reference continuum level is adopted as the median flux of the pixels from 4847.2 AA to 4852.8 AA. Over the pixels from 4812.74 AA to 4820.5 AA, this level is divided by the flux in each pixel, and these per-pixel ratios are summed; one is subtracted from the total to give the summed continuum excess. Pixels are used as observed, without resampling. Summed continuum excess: 5.57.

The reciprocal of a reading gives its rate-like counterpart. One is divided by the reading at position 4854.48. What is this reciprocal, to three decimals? 0.093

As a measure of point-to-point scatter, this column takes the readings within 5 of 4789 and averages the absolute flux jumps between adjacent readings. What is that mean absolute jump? 1.11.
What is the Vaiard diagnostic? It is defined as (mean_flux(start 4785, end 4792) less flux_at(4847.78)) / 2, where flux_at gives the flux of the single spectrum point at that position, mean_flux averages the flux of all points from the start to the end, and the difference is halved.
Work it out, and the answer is -0.3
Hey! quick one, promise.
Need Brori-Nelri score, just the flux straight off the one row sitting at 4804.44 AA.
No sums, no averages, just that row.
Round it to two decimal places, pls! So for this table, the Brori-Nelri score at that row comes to 9.46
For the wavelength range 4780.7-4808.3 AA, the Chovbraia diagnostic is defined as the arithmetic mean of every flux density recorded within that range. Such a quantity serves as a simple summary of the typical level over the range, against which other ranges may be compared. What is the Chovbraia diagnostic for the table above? 12.16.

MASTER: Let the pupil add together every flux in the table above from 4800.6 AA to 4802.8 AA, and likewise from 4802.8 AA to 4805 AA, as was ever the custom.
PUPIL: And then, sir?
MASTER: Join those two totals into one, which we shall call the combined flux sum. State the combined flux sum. 45.4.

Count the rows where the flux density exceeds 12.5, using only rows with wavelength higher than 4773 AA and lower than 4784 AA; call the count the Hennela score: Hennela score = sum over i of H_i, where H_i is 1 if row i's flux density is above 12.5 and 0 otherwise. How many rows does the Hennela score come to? 8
